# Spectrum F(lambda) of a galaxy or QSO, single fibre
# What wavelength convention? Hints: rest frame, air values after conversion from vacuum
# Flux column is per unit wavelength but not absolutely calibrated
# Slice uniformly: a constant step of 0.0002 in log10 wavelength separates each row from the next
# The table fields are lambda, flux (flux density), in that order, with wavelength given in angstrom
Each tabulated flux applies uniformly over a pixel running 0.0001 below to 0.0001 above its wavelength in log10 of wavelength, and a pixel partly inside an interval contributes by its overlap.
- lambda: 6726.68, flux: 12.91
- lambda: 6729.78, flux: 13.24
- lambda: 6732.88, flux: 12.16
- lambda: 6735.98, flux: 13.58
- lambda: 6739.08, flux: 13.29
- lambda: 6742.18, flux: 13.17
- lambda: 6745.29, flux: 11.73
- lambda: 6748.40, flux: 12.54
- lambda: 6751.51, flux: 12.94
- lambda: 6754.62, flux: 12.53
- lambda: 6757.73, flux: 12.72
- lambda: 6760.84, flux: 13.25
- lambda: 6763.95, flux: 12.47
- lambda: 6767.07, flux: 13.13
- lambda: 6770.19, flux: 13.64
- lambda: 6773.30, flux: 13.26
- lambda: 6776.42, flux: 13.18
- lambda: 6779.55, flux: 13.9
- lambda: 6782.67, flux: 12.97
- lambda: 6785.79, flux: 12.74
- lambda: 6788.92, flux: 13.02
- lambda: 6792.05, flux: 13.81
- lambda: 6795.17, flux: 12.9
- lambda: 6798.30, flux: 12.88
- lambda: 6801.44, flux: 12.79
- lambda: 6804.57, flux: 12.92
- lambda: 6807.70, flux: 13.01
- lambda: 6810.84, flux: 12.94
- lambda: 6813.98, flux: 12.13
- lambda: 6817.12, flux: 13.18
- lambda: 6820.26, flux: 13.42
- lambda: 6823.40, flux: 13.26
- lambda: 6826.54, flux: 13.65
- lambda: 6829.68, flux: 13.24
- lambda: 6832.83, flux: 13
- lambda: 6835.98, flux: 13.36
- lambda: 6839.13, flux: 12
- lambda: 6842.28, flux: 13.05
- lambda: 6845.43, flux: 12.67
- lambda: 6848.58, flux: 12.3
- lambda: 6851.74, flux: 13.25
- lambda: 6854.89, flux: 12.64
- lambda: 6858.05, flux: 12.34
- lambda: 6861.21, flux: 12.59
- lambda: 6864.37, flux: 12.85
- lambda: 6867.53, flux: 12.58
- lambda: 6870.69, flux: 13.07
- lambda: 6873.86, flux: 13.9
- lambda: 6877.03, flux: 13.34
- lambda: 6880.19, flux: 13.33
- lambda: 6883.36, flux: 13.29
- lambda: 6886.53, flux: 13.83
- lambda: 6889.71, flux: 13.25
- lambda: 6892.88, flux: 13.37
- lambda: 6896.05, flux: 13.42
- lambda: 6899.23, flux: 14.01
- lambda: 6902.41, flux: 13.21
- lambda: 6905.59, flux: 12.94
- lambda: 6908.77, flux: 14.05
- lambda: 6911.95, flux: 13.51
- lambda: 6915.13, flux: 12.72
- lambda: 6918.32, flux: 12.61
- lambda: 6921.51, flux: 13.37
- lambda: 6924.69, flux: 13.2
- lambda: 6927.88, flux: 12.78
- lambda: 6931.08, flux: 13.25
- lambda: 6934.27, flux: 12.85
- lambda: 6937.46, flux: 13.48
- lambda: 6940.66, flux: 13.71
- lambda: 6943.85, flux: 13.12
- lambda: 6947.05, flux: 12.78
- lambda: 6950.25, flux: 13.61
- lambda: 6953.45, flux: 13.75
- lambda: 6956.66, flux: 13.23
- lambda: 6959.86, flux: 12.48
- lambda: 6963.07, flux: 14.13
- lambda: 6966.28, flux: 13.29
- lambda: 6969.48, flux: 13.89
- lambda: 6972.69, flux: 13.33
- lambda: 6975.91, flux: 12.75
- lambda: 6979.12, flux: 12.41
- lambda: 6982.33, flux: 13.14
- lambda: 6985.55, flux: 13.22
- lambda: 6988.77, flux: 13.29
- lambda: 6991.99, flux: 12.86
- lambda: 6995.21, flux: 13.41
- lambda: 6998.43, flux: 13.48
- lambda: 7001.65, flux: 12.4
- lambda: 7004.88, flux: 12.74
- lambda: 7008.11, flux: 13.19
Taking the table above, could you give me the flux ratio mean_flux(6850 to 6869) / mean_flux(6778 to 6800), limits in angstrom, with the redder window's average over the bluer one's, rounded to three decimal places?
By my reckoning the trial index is 0.965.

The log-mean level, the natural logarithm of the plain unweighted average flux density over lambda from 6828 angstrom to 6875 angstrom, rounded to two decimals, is 2.55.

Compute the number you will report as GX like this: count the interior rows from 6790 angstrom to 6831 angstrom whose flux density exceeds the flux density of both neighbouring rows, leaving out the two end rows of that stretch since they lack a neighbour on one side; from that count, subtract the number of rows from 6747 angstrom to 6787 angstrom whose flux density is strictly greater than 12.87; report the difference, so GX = -5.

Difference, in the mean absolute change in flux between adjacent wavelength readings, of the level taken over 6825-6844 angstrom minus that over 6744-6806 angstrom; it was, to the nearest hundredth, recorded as 0.22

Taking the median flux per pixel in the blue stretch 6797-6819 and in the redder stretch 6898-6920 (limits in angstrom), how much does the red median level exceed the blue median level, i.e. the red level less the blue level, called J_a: 0.3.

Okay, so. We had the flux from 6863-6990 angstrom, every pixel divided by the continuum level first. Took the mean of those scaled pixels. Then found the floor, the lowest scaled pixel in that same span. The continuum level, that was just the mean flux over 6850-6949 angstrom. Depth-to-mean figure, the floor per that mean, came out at 0.936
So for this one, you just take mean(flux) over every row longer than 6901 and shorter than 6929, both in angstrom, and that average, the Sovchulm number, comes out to 13.2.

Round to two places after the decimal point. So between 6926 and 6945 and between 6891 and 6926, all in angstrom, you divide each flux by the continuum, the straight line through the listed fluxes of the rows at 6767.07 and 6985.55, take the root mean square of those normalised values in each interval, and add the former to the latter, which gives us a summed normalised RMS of 2.01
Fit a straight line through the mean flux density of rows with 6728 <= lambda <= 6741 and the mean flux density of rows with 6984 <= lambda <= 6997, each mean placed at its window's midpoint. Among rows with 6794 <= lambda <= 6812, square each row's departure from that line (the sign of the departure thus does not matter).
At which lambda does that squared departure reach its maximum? 6801.44 angstrom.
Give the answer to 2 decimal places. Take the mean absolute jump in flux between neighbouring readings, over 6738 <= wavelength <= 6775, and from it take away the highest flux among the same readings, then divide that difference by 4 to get -3.27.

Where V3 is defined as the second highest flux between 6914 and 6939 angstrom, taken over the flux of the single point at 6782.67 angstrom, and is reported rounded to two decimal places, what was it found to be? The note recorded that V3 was 1.03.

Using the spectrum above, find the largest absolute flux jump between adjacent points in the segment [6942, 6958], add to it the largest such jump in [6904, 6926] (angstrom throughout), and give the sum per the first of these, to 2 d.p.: 2.34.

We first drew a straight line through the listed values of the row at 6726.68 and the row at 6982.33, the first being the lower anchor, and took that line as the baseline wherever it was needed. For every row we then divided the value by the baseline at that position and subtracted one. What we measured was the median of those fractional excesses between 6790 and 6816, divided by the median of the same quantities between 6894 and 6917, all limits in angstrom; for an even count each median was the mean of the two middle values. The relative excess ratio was -0.2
